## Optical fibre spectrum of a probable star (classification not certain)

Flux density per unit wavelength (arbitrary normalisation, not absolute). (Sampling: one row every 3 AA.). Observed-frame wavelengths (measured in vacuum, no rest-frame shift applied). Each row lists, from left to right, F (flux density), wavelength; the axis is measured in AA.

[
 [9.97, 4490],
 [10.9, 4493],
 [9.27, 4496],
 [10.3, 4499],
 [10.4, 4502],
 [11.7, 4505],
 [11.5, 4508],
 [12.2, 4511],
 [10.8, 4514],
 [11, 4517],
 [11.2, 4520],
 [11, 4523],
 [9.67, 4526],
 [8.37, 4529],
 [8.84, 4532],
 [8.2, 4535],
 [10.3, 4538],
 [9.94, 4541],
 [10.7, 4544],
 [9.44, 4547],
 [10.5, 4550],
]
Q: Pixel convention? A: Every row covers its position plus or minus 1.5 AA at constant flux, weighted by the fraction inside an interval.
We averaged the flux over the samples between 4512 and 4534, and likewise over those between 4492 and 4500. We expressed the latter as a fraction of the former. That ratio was 1.00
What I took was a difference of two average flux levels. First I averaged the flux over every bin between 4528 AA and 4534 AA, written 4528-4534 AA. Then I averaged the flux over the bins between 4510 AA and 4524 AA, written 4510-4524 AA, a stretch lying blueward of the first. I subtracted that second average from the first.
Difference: -2.6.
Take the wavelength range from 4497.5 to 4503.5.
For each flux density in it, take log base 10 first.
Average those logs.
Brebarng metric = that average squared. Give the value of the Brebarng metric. 1.03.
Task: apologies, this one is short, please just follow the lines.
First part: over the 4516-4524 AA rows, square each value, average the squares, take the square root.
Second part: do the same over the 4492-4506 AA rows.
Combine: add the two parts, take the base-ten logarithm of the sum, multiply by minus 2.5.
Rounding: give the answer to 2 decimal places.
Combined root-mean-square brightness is -3.34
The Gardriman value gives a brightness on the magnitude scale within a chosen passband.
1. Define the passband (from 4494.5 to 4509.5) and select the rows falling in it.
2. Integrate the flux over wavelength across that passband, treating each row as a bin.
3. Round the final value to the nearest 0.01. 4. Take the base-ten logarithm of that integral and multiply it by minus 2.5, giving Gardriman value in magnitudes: -5.51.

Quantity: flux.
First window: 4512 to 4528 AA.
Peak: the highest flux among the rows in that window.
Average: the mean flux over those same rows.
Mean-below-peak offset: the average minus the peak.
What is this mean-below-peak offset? -0.5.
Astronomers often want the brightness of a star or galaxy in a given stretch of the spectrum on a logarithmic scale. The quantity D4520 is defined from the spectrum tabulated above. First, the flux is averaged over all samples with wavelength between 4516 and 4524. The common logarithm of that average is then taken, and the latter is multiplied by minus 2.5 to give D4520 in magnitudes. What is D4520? -2.61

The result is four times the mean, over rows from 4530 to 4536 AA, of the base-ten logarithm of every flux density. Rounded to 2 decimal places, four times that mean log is 3.72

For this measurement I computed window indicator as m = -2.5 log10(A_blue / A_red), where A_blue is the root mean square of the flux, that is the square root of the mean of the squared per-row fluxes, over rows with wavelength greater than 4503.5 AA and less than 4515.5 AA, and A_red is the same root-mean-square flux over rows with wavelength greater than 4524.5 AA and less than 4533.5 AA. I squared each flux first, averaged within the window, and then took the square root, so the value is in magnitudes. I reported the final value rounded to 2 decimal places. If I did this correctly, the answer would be -0.27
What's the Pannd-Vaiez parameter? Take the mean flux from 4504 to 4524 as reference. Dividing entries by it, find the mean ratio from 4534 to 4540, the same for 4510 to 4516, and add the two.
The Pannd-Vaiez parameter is 1.83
